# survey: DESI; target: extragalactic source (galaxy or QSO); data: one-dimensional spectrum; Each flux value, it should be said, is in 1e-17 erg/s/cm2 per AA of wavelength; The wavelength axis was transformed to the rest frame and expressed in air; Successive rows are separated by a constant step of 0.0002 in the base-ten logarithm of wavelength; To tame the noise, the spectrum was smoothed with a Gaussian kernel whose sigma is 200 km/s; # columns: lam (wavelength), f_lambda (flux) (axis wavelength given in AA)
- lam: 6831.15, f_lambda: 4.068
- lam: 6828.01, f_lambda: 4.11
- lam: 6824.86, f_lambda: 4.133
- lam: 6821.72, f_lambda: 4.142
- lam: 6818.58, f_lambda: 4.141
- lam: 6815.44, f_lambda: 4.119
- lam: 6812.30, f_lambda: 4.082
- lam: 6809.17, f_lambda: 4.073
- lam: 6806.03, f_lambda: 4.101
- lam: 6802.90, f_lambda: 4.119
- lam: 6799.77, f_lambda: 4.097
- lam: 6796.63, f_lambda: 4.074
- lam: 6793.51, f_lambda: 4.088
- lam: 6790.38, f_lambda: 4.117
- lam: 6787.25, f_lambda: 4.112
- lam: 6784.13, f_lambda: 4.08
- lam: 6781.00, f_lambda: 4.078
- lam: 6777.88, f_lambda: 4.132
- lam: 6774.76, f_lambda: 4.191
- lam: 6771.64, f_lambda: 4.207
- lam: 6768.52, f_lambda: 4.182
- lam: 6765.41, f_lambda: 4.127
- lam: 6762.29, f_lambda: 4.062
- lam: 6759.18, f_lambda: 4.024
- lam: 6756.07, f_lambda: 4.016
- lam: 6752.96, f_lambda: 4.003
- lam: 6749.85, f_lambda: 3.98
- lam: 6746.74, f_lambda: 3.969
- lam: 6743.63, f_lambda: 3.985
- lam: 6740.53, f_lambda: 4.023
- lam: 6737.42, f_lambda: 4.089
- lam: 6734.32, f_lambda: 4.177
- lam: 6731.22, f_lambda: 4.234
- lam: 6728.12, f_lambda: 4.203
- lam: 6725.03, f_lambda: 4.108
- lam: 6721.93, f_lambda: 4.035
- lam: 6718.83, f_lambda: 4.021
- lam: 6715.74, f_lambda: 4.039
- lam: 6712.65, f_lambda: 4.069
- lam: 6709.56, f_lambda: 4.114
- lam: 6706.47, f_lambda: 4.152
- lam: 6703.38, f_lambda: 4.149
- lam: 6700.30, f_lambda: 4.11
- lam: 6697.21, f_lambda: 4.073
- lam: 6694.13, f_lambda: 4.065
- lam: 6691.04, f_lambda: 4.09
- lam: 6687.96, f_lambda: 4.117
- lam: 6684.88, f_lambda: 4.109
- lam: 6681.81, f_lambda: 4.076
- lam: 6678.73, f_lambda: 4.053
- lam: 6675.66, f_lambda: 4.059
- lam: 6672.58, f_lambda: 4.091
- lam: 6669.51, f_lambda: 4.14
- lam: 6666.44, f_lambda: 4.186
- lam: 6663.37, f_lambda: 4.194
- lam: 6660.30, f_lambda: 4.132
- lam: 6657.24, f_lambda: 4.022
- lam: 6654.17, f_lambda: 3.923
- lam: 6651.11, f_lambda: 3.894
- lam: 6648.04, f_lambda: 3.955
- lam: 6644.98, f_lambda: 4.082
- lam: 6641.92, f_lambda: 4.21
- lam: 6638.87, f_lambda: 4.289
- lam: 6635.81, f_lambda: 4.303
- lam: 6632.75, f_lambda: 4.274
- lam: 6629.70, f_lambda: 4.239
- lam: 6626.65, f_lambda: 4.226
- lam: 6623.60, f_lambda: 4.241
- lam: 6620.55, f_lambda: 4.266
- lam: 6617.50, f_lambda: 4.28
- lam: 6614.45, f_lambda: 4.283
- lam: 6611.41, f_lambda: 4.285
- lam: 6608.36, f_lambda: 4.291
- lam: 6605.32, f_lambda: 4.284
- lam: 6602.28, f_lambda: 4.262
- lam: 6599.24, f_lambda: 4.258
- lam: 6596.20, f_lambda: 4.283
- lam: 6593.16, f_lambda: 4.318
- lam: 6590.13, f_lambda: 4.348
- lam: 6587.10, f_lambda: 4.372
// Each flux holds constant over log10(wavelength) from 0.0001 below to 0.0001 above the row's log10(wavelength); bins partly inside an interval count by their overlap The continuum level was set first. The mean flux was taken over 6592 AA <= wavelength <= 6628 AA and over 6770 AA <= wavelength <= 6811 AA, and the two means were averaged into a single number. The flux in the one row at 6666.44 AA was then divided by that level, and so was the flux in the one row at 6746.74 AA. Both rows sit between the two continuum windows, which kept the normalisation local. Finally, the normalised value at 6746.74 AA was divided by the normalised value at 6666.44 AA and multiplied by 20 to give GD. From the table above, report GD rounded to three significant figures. 19.0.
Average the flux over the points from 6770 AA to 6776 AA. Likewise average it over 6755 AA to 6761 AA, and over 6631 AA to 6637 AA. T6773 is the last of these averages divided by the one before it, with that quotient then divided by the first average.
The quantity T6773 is 0.254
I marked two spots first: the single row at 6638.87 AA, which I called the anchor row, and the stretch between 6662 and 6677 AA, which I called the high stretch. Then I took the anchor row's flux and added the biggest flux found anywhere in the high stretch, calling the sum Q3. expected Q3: 8.48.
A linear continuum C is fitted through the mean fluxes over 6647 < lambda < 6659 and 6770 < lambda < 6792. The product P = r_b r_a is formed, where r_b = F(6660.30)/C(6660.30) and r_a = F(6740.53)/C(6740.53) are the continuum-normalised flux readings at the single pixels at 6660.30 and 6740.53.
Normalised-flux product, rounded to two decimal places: 1.03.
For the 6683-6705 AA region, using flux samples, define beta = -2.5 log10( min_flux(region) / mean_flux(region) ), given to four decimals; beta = 0.0098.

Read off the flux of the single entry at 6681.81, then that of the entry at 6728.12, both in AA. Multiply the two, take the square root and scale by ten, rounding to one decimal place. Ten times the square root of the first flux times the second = 41.4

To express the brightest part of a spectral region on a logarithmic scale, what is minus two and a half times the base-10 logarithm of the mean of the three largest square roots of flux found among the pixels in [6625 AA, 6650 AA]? -0.790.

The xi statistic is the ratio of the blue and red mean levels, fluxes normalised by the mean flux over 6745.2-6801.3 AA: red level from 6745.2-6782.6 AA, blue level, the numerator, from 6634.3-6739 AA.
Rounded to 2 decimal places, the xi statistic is 1.01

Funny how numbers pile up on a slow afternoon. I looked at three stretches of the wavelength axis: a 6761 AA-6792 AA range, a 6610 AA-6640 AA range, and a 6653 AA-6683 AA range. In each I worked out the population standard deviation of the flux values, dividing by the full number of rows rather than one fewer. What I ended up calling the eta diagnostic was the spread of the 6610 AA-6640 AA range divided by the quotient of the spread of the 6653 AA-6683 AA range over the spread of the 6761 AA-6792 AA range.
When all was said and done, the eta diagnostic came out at 0.015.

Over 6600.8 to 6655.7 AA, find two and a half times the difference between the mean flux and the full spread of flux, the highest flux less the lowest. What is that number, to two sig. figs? 9.5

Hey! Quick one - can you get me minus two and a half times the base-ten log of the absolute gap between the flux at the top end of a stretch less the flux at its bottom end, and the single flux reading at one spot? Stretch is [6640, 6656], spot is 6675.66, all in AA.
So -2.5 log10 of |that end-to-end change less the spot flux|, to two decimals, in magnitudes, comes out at -1.60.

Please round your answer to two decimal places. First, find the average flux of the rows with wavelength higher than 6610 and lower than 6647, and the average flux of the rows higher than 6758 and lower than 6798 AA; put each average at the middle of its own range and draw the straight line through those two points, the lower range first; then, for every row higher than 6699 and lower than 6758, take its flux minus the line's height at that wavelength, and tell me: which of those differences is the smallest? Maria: -0.17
